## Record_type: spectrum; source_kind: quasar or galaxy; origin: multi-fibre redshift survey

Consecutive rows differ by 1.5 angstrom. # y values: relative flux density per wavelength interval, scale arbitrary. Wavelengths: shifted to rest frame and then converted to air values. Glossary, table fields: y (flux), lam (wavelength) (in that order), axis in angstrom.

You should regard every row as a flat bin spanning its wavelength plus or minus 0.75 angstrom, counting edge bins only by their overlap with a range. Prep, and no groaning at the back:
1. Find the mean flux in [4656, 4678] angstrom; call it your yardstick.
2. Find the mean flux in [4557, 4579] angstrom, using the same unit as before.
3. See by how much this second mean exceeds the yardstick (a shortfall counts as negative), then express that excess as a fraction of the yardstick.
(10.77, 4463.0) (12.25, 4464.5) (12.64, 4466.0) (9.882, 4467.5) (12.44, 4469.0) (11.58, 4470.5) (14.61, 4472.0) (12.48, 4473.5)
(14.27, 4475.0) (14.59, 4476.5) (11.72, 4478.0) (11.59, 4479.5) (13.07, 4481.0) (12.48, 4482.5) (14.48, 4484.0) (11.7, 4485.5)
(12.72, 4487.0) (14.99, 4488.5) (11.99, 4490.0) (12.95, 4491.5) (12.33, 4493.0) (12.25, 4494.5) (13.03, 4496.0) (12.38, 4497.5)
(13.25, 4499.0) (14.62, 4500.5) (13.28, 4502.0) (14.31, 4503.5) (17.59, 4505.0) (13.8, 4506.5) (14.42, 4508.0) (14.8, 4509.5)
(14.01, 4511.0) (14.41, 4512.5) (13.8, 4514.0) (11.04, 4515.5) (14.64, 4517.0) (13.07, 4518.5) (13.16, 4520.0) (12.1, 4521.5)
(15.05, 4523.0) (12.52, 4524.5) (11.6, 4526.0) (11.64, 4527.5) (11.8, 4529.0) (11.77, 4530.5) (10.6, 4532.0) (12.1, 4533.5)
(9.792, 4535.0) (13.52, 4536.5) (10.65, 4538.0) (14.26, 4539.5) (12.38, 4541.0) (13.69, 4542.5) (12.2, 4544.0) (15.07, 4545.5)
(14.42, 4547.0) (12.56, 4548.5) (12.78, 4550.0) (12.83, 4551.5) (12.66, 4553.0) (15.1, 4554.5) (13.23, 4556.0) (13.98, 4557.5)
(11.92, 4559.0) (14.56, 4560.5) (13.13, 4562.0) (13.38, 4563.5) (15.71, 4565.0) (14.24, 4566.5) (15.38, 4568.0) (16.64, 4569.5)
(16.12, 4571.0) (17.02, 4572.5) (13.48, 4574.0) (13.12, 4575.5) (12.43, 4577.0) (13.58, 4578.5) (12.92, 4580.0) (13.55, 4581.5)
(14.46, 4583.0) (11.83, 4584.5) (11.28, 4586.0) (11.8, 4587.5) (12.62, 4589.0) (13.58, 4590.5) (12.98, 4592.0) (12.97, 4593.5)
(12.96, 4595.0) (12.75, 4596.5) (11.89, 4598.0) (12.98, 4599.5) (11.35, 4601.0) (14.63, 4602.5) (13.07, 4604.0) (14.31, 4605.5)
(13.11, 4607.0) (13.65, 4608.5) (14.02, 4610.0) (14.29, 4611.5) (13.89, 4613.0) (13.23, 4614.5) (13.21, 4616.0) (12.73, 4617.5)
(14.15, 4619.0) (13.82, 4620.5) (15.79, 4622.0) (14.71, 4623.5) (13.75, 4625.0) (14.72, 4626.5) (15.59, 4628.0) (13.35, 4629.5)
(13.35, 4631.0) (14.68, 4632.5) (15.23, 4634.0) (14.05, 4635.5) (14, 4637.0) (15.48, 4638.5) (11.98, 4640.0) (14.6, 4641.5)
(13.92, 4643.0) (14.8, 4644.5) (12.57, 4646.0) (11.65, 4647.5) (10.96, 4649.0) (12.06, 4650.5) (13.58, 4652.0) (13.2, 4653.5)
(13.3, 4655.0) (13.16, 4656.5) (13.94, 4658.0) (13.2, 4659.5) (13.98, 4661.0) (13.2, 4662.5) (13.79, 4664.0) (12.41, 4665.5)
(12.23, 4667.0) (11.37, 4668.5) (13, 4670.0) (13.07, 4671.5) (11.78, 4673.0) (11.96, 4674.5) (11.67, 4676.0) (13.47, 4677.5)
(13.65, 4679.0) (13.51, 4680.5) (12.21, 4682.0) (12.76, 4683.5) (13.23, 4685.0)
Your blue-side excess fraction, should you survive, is 0.12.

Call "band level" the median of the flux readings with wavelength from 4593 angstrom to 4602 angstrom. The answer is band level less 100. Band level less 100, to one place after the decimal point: -87.1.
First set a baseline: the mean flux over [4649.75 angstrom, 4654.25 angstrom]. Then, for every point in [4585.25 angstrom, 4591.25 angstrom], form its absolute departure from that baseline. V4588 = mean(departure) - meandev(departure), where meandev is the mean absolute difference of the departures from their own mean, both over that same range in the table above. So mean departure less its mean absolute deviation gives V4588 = 0.48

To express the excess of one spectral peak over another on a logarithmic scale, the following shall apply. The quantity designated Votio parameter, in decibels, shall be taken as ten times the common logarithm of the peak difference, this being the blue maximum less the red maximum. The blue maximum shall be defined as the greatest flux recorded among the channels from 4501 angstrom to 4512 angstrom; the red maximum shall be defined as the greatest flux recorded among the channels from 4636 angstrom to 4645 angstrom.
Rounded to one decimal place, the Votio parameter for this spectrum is 3.2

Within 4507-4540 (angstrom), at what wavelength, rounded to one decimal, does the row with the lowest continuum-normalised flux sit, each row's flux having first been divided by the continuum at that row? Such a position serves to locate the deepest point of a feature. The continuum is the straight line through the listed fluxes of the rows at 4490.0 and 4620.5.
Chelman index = 4535.0 angstrom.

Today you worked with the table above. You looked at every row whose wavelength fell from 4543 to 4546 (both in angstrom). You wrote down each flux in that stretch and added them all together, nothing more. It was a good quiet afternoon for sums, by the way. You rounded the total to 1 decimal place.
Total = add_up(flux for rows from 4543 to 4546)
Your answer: 27.3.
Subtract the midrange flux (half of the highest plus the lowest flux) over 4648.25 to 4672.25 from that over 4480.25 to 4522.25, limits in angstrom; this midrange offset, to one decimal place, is 1.8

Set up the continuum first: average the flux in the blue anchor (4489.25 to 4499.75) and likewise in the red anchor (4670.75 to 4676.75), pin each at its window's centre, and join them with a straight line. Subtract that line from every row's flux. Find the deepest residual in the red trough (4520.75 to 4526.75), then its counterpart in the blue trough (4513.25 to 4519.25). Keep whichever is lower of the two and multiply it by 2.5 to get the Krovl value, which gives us -3.8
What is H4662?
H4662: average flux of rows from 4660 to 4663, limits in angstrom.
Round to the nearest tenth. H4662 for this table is 13.6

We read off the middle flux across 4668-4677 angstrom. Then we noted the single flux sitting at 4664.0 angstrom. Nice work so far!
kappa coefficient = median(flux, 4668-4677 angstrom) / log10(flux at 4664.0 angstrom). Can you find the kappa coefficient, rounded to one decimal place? 10.4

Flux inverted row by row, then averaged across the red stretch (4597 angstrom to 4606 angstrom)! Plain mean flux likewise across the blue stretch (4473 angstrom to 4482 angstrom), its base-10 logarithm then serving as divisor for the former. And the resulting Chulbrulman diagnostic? 0.070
